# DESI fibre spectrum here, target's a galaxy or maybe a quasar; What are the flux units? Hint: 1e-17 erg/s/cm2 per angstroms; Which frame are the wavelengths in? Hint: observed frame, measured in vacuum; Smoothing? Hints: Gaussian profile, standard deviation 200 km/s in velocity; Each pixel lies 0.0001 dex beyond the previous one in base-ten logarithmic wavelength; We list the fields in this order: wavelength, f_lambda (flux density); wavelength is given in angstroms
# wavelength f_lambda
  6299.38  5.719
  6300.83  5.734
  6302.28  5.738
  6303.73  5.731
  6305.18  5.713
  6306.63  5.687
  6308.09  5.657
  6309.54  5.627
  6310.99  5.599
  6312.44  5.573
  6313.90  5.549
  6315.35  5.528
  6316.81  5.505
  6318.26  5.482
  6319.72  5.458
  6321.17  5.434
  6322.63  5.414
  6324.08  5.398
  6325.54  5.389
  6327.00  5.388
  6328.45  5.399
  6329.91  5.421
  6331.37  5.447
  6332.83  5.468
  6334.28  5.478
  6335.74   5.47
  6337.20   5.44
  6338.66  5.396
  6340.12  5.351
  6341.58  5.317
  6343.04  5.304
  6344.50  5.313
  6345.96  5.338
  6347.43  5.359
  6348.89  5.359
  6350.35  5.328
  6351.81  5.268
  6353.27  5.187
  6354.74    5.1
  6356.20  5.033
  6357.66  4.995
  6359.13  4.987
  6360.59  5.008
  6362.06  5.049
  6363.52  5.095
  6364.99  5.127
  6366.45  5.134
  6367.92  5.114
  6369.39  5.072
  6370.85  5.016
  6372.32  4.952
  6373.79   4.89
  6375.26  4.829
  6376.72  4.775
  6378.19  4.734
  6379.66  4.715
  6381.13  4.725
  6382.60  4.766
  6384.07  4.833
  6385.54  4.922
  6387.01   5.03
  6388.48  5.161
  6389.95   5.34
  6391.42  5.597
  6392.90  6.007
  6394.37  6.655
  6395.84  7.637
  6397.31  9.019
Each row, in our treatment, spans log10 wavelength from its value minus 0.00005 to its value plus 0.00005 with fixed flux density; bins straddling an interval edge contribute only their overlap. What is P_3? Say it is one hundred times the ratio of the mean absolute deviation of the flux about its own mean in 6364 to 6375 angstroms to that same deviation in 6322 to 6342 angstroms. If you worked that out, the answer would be 218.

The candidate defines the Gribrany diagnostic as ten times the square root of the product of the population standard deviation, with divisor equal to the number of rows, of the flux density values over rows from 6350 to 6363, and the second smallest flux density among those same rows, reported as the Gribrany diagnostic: 7.7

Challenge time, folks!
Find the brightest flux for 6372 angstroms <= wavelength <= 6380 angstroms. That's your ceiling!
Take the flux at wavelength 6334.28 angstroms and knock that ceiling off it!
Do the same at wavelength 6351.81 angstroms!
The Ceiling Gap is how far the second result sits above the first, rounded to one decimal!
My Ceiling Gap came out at -0.2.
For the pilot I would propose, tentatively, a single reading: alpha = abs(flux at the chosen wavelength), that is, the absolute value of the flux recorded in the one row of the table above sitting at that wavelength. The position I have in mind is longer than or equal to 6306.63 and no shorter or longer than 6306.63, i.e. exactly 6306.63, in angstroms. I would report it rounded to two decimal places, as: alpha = 5.69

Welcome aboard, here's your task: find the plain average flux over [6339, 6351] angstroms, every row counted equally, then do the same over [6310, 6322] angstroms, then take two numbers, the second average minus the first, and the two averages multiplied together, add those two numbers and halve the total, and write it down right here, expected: 14.8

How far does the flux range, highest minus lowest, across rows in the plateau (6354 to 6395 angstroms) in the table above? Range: 1.94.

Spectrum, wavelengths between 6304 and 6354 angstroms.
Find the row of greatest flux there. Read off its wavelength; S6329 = 6305.18 angstroms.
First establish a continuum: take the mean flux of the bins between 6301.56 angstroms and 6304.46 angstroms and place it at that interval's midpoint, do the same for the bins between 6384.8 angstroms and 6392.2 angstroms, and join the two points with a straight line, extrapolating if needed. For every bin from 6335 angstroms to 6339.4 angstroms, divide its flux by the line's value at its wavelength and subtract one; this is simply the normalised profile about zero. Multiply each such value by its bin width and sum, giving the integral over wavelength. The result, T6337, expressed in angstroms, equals -0.1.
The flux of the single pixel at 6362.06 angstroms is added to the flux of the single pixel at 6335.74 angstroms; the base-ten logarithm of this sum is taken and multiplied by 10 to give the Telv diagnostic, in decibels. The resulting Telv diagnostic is 10.2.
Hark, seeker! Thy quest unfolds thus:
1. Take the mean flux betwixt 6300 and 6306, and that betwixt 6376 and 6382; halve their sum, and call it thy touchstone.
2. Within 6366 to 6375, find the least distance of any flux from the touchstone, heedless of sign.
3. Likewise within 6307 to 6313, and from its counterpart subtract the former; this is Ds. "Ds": 0.24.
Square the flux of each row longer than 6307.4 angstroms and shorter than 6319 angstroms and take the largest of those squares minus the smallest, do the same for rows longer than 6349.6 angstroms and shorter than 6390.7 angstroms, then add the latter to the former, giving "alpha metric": 8.2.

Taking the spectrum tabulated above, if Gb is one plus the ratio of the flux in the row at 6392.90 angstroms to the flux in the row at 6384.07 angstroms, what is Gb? 2.24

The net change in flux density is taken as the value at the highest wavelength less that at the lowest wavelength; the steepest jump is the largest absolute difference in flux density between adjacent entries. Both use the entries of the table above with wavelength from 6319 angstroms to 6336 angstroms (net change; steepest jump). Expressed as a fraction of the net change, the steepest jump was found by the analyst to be 2.2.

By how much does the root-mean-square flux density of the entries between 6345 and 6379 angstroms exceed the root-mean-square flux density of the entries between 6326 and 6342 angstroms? -0.34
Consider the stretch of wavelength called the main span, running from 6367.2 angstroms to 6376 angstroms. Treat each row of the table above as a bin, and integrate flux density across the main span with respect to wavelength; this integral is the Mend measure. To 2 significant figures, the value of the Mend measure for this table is 44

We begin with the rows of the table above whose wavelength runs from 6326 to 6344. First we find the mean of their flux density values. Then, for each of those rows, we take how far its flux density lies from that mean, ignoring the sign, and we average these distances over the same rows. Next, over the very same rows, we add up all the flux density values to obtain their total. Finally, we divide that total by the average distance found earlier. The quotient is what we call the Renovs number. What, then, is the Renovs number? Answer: 1368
